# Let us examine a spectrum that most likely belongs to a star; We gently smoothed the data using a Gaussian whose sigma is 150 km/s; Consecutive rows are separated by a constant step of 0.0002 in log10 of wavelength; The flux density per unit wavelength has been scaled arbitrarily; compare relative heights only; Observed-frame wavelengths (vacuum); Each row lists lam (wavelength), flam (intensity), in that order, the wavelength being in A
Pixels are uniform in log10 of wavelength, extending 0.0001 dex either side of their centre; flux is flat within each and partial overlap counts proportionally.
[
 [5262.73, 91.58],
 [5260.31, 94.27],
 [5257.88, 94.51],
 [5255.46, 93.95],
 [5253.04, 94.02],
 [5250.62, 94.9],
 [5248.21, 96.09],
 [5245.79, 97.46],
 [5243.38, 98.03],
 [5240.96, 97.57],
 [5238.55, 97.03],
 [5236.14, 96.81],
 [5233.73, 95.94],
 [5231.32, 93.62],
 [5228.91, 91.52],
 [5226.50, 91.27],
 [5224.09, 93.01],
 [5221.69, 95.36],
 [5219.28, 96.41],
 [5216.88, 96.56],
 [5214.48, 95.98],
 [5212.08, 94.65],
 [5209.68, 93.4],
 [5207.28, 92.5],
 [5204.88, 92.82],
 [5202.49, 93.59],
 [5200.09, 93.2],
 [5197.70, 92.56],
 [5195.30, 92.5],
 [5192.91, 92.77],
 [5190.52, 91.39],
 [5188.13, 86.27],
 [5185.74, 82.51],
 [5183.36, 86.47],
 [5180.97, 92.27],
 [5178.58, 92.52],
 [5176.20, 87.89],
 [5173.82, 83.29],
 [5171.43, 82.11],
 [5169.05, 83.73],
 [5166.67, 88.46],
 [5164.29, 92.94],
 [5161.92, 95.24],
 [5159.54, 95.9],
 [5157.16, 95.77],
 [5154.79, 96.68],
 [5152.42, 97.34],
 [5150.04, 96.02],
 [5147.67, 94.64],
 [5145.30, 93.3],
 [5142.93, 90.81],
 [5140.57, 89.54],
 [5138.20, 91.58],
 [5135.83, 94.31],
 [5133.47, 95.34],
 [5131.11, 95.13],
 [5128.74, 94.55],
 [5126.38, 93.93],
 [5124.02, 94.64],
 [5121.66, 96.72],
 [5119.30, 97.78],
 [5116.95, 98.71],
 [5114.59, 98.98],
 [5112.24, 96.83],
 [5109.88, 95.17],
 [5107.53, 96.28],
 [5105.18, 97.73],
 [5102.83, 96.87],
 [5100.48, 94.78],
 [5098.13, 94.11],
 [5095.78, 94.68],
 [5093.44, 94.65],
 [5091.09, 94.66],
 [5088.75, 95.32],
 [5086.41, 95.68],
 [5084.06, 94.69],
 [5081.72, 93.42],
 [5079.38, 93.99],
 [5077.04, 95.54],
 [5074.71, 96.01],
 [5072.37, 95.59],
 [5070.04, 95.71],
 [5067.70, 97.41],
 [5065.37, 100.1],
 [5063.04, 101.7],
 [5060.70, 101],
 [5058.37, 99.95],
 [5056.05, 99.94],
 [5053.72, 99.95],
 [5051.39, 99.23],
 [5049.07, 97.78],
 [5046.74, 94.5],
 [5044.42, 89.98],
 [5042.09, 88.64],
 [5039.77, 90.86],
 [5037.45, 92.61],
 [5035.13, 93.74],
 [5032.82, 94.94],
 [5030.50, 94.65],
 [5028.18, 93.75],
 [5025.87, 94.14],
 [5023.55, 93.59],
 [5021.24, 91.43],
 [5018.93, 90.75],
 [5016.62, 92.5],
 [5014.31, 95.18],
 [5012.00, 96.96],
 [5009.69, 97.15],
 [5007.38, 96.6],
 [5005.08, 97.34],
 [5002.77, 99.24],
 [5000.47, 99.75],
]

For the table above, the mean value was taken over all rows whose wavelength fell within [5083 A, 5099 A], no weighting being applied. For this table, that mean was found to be 94.8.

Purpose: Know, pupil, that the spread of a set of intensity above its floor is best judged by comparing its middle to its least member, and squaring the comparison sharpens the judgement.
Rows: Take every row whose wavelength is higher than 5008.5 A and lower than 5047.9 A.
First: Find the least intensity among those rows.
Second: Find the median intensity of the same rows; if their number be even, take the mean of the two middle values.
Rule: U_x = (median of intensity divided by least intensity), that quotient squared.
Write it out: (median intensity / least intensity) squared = 1.12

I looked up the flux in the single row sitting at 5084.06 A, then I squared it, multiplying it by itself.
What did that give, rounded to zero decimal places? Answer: 8966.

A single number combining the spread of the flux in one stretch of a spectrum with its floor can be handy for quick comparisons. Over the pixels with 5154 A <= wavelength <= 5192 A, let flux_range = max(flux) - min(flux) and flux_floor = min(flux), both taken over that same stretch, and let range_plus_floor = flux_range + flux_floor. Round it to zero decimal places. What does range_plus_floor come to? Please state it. 97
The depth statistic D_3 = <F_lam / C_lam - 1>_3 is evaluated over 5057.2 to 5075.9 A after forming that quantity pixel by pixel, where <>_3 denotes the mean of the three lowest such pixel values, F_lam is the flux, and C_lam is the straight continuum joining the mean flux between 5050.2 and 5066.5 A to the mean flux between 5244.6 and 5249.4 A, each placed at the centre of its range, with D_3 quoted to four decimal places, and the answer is -0.0424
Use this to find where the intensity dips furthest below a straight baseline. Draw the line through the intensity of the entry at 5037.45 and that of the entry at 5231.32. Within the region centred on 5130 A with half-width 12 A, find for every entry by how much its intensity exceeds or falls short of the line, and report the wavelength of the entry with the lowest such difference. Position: 5140.57 A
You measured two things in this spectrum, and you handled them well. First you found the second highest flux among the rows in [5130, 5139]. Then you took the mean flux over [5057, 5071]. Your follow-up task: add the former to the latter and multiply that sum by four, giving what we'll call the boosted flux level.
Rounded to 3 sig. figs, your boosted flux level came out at 778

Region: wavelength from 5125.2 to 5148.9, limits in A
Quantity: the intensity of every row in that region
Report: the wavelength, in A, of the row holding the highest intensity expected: 5133.47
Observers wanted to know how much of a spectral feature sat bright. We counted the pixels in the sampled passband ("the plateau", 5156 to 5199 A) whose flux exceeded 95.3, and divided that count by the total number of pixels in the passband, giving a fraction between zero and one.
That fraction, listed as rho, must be 0.1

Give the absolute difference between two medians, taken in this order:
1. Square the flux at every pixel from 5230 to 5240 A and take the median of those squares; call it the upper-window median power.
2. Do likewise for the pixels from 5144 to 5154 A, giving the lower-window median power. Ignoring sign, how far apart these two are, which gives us 200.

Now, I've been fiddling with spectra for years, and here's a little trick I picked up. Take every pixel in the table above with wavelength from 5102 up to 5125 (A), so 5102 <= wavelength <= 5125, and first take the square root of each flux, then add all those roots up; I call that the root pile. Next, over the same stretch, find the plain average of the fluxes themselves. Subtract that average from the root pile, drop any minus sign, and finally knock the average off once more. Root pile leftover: -95.5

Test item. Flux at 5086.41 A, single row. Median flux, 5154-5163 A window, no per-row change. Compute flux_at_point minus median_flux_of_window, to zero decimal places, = 0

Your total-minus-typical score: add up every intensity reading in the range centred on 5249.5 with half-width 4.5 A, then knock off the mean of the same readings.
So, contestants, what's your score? 287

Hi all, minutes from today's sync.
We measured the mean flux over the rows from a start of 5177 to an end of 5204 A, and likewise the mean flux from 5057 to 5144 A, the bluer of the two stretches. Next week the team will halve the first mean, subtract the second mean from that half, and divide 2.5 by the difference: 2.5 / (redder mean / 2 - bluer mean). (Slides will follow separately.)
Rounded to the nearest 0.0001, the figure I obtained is -0.0495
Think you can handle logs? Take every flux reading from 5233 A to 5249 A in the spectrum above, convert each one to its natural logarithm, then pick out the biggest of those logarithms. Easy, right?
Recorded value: 4.59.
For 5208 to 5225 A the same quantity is 4.57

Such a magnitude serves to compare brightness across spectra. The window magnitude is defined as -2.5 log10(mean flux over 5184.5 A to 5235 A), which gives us -4.918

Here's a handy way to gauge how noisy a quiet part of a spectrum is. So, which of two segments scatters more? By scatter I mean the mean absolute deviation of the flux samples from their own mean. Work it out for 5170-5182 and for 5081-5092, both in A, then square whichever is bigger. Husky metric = 15.5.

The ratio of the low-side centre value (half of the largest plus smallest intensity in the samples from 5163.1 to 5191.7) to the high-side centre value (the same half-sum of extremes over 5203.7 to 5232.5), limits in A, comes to 0.93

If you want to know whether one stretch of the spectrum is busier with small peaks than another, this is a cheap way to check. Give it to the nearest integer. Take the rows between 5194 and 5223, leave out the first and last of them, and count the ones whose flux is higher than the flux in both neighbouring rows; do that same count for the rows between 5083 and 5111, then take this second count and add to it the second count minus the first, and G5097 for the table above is 4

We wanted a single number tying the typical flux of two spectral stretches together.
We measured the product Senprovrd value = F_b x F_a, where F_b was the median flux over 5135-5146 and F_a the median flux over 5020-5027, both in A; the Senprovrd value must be 8571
